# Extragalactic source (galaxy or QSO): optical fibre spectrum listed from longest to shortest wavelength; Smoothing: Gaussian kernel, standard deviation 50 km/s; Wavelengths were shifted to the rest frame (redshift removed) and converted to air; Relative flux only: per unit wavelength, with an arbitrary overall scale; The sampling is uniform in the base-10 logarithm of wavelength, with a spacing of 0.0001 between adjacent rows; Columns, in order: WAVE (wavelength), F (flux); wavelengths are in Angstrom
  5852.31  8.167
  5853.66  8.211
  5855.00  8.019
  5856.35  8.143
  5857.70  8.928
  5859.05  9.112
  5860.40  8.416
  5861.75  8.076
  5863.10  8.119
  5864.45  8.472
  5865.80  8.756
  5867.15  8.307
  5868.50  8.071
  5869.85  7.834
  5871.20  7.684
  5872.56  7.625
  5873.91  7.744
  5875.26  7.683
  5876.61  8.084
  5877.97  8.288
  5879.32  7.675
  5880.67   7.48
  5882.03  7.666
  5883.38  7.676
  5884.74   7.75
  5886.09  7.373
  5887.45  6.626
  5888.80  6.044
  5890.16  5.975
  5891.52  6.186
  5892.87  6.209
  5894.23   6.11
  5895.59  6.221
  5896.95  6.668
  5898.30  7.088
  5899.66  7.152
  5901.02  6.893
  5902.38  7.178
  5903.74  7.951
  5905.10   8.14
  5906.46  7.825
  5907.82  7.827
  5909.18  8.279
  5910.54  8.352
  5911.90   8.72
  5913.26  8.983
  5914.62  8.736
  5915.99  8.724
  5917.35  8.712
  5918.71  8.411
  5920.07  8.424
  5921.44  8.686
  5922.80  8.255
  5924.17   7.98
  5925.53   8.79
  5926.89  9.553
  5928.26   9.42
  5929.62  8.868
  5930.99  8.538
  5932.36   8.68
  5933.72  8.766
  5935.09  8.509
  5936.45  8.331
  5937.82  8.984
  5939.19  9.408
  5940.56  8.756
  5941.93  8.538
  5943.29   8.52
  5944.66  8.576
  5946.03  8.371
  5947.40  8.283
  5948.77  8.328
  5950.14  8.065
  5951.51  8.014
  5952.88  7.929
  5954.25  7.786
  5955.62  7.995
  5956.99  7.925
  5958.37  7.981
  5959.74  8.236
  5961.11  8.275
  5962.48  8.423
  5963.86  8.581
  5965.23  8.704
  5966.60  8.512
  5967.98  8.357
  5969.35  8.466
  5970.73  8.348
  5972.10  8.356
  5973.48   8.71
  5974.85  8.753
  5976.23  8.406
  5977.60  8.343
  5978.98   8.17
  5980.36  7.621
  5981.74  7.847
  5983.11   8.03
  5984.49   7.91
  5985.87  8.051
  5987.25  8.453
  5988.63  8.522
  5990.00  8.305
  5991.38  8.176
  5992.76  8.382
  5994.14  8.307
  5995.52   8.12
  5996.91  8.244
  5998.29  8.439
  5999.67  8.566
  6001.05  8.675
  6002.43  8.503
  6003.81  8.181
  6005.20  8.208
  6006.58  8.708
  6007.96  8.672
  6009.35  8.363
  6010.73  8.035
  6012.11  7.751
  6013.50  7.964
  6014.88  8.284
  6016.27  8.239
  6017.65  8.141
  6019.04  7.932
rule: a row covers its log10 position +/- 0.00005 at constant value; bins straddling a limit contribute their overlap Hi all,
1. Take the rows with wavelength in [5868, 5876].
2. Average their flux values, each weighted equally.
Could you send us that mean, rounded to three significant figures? 7.77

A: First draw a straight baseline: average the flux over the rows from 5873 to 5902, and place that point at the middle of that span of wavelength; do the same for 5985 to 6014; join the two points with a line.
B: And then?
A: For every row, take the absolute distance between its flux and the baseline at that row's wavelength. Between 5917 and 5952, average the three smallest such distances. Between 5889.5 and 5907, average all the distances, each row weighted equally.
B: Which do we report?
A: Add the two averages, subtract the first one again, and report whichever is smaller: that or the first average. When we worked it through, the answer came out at 0.34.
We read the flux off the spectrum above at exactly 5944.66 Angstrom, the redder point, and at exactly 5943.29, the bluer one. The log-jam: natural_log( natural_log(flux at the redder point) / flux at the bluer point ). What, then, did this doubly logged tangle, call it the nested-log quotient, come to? -1.38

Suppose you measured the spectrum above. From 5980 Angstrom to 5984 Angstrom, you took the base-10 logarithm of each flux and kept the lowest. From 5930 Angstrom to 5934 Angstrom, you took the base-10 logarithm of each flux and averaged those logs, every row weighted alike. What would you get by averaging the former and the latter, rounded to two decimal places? 0.91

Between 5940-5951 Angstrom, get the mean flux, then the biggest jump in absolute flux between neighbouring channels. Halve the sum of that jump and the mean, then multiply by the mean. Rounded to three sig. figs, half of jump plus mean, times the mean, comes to 36.6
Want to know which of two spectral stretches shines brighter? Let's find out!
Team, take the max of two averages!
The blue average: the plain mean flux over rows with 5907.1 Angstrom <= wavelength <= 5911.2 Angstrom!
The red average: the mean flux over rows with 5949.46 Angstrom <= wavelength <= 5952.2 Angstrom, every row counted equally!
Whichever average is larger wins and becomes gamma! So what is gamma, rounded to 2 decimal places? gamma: 8.15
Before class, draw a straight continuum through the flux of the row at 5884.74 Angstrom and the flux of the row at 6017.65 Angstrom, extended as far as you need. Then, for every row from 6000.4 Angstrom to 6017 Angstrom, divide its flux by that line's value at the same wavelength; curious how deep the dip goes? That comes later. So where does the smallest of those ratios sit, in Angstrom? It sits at 6012.11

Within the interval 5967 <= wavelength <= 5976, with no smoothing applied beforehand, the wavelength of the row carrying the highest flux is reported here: 5974.85 Angstrom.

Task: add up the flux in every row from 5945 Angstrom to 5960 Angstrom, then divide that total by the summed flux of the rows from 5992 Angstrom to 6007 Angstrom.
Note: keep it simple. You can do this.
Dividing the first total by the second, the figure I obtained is 0.96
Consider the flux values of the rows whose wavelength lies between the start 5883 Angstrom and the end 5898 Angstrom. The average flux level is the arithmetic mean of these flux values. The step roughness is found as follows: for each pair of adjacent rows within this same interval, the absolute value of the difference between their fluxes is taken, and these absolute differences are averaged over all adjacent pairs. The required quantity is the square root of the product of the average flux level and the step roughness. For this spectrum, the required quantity 1.3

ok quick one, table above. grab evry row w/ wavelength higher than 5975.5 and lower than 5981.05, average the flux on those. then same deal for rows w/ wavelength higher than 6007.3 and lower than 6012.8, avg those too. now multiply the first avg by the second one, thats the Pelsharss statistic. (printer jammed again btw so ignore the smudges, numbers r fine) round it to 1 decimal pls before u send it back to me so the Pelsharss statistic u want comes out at 66.7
